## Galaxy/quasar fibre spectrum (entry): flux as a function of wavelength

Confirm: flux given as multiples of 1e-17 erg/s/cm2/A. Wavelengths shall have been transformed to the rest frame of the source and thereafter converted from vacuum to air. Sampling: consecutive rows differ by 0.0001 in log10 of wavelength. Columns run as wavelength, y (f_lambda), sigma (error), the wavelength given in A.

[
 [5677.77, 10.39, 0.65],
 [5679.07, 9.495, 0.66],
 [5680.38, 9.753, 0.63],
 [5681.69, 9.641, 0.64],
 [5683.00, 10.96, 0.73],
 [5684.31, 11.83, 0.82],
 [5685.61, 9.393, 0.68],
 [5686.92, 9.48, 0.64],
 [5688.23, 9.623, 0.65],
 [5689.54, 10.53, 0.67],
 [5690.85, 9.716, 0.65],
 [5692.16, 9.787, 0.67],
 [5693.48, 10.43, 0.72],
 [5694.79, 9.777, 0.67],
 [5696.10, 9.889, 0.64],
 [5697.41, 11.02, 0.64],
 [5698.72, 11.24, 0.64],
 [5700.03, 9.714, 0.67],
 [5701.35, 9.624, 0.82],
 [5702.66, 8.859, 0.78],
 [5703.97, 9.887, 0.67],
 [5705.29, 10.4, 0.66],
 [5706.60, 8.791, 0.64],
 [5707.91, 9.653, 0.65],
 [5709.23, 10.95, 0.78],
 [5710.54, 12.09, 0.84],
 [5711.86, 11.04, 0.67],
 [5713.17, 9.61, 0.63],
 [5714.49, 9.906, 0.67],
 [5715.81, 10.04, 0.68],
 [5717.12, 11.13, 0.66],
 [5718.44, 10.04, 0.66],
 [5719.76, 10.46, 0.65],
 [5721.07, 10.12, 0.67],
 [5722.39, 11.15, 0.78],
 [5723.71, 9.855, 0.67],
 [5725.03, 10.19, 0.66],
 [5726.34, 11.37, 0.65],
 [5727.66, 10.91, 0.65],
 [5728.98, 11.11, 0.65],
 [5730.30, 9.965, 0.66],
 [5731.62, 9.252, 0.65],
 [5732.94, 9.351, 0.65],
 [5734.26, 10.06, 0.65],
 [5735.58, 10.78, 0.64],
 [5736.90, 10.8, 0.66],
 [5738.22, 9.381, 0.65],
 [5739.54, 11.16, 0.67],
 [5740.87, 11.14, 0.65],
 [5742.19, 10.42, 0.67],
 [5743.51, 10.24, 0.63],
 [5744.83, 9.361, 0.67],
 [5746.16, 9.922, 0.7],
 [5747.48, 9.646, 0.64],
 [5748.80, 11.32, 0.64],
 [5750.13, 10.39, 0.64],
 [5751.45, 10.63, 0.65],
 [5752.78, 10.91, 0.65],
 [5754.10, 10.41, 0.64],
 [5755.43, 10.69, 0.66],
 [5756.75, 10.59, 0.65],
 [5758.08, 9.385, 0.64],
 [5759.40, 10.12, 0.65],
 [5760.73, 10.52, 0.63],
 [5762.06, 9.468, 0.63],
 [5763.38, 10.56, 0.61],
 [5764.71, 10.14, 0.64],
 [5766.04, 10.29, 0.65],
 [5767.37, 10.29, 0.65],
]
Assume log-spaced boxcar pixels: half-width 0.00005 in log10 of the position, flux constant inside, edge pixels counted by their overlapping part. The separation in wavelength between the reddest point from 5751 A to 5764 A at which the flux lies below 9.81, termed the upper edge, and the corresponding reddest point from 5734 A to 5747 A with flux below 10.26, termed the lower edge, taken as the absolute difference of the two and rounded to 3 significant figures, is 15.9 A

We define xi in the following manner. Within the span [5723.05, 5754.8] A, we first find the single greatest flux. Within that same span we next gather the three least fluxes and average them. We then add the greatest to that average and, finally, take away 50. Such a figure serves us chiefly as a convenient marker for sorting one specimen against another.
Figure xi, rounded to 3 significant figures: -29.3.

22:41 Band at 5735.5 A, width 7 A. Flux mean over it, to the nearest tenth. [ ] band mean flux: 10.1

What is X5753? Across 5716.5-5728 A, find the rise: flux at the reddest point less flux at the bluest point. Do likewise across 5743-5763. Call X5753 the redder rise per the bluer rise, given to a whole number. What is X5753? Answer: 4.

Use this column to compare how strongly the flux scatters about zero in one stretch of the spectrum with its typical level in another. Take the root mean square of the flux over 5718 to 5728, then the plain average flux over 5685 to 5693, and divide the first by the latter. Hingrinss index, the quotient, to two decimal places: 1.08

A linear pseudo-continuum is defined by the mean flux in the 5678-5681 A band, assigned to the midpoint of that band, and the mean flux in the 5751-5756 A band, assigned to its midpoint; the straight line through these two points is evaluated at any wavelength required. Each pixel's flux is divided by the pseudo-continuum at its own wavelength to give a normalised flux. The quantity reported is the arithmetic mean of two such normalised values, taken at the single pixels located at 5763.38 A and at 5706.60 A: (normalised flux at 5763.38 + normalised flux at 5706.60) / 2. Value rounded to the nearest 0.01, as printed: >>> 0.93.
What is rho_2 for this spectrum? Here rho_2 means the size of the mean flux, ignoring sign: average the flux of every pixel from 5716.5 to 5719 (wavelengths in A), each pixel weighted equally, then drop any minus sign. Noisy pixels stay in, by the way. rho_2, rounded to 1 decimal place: 10.6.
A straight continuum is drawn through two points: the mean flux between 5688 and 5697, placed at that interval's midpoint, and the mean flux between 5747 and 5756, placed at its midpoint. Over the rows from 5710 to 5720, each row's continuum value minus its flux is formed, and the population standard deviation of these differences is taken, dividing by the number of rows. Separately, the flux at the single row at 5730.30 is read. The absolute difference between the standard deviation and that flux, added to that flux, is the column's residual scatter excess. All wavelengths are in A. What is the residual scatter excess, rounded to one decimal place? 19.1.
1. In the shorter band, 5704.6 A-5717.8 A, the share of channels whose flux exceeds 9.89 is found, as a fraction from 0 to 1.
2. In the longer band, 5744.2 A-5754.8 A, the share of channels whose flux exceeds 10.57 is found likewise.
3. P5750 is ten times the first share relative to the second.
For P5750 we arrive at 19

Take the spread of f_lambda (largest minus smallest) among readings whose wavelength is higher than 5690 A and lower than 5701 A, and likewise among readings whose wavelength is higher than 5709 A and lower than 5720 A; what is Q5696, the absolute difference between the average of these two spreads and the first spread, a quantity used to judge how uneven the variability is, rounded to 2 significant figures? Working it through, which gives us 0.48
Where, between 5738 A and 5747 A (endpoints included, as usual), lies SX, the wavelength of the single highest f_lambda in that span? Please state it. 5739.54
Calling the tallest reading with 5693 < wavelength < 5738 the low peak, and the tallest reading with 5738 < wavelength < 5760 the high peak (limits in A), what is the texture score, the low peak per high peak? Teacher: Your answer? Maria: 1.07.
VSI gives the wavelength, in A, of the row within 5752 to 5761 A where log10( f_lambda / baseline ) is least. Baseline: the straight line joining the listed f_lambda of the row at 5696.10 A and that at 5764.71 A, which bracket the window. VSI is 5758.08 A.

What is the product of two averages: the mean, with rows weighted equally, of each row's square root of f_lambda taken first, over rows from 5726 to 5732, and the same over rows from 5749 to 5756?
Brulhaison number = 10.6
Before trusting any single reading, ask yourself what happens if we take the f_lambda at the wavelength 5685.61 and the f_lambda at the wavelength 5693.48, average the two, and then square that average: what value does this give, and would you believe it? 98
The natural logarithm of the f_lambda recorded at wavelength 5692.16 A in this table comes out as 2.28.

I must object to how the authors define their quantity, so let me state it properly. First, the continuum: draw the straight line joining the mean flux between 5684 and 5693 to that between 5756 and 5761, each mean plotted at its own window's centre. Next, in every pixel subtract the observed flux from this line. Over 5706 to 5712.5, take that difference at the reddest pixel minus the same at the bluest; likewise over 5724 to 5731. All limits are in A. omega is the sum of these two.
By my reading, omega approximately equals -2.0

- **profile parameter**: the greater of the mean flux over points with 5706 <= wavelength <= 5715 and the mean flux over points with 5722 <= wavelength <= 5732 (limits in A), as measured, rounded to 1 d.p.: 10.5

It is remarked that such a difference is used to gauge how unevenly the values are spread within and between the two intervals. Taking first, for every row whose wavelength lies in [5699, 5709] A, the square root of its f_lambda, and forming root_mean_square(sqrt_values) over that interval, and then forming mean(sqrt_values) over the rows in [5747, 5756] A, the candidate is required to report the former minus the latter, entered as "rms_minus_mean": -0.16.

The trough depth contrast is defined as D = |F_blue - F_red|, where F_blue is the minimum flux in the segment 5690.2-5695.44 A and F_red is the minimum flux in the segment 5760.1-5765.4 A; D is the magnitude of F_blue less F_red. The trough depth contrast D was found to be 0.25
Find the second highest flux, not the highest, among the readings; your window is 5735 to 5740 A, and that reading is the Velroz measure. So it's 10.8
